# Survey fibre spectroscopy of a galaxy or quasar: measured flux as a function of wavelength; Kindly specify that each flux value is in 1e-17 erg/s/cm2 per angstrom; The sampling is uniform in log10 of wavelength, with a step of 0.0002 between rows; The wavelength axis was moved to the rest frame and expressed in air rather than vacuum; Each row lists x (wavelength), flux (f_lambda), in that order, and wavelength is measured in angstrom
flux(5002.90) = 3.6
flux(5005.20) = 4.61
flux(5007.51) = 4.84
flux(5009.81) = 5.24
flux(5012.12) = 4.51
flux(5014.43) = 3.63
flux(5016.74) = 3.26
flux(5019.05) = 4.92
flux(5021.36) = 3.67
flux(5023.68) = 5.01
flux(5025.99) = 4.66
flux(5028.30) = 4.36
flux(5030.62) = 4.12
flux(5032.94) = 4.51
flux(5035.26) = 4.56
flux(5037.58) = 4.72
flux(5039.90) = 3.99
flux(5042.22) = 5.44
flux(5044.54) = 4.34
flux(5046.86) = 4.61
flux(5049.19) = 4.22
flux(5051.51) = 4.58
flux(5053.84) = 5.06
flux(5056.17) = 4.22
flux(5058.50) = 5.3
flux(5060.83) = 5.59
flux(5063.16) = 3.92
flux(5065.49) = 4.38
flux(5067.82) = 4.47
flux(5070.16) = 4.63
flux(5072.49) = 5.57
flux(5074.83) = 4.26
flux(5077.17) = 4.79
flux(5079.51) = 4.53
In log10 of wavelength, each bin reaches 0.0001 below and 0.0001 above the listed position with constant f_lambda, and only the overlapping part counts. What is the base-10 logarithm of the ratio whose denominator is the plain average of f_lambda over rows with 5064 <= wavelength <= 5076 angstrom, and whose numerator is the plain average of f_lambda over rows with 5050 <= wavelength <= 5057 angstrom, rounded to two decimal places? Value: 0.00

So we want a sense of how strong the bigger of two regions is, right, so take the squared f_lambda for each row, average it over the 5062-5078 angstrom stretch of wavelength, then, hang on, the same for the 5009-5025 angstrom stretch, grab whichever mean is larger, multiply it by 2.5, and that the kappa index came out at 53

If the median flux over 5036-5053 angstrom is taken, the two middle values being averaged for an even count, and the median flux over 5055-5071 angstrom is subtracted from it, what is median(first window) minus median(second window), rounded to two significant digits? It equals 0.11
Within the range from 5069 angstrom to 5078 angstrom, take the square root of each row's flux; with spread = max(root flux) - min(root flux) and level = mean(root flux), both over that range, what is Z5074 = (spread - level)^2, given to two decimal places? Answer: 3.59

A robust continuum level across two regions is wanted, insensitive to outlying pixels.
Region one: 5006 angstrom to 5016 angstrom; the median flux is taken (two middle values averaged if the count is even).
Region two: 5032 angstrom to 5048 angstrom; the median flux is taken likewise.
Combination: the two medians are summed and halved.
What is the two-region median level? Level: 4.62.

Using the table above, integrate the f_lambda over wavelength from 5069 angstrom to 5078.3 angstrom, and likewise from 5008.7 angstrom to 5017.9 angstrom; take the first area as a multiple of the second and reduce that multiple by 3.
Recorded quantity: -1.83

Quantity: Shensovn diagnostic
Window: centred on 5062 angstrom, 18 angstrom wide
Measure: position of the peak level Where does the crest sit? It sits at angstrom 5060.83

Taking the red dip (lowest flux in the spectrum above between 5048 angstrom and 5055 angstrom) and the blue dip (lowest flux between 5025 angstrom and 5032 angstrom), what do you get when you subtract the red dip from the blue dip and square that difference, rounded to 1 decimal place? 0.0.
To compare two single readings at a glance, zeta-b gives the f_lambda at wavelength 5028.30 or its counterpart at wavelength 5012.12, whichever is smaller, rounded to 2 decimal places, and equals 4.36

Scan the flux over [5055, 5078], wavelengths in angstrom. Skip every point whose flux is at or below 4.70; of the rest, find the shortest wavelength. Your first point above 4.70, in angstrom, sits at 5058.50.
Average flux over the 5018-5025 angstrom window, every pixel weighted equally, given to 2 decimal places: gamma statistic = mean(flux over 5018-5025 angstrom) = 4.53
